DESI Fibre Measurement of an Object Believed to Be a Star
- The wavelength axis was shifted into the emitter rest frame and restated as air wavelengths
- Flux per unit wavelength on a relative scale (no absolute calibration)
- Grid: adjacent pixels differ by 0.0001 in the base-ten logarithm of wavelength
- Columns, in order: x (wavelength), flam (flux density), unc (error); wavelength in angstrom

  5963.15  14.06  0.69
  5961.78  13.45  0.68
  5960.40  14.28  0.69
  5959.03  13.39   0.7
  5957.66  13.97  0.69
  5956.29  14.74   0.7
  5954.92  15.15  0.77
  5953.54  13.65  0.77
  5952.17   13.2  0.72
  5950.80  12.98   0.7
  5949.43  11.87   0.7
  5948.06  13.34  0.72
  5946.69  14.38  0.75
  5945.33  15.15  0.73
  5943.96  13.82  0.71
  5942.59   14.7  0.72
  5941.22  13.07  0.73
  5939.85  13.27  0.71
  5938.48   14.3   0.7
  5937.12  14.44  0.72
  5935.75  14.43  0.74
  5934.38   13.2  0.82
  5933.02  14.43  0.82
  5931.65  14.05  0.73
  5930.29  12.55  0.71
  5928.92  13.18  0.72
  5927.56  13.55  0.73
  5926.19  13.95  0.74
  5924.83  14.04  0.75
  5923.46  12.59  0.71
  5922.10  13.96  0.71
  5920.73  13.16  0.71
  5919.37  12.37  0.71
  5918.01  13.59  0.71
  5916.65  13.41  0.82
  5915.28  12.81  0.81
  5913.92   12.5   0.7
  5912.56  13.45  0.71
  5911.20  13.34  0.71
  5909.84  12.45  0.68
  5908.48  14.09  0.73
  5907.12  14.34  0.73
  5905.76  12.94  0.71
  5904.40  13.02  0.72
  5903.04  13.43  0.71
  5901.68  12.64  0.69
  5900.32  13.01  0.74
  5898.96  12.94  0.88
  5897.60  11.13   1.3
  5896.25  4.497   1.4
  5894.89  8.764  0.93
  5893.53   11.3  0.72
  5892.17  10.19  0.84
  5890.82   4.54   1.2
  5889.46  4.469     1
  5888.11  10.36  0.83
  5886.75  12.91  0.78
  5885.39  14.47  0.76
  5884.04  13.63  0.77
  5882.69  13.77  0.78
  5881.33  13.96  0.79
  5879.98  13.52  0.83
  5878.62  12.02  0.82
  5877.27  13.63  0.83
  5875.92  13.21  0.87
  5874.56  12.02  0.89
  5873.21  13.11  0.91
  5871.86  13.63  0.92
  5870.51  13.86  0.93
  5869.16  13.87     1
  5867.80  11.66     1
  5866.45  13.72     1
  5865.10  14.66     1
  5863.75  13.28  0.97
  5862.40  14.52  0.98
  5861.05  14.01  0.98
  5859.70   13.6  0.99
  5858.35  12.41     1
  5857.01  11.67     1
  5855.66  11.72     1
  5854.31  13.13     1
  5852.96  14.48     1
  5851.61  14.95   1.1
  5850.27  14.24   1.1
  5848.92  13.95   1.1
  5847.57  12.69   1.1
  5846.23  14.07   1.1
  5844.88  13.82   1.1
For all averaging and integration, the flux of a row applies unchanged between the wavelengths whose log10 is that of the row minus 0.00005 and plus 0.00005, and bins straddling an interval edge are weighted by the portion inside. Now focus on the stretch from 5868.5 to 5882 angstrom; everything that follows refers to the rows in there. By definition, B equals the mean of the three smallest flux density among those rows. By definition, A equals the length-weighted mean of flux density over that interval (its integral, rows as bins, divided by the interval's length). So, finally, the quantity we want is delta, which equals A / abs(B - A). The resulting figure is 14.7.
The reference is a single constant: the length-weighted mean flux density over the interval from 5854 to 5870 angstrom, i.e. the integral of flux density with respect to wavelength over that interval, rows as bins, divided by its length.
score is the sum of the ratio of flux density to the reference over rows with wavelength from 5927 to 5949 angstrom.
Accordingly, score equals 16.8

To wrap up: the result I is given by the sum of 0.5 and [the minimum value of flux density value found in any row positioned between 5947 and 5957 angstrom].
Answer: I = 12.4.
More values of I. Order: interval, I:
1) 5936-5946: 13.6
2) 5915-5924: 12.9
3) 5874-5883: 12.5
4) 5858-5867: 12.9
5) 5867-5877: 12.2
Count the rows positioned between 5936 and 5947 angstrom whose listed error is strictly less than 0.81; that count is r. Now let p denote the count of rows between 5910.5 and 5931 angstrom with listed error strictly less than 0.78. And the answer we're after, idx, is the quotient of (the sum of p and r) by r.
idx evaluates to 2.6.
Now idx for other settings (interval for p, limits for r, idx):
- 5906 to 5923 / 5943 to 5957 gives 2.0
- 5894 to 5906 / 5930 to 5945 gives 1.6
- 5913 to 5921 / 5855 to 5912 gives 1.3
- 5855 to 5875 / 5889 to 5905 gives 1.0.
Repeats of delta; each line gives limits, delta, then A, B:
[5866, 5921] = 1.6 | 12.2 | 4.5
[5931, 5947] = 15.3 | 14.1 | 13.2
